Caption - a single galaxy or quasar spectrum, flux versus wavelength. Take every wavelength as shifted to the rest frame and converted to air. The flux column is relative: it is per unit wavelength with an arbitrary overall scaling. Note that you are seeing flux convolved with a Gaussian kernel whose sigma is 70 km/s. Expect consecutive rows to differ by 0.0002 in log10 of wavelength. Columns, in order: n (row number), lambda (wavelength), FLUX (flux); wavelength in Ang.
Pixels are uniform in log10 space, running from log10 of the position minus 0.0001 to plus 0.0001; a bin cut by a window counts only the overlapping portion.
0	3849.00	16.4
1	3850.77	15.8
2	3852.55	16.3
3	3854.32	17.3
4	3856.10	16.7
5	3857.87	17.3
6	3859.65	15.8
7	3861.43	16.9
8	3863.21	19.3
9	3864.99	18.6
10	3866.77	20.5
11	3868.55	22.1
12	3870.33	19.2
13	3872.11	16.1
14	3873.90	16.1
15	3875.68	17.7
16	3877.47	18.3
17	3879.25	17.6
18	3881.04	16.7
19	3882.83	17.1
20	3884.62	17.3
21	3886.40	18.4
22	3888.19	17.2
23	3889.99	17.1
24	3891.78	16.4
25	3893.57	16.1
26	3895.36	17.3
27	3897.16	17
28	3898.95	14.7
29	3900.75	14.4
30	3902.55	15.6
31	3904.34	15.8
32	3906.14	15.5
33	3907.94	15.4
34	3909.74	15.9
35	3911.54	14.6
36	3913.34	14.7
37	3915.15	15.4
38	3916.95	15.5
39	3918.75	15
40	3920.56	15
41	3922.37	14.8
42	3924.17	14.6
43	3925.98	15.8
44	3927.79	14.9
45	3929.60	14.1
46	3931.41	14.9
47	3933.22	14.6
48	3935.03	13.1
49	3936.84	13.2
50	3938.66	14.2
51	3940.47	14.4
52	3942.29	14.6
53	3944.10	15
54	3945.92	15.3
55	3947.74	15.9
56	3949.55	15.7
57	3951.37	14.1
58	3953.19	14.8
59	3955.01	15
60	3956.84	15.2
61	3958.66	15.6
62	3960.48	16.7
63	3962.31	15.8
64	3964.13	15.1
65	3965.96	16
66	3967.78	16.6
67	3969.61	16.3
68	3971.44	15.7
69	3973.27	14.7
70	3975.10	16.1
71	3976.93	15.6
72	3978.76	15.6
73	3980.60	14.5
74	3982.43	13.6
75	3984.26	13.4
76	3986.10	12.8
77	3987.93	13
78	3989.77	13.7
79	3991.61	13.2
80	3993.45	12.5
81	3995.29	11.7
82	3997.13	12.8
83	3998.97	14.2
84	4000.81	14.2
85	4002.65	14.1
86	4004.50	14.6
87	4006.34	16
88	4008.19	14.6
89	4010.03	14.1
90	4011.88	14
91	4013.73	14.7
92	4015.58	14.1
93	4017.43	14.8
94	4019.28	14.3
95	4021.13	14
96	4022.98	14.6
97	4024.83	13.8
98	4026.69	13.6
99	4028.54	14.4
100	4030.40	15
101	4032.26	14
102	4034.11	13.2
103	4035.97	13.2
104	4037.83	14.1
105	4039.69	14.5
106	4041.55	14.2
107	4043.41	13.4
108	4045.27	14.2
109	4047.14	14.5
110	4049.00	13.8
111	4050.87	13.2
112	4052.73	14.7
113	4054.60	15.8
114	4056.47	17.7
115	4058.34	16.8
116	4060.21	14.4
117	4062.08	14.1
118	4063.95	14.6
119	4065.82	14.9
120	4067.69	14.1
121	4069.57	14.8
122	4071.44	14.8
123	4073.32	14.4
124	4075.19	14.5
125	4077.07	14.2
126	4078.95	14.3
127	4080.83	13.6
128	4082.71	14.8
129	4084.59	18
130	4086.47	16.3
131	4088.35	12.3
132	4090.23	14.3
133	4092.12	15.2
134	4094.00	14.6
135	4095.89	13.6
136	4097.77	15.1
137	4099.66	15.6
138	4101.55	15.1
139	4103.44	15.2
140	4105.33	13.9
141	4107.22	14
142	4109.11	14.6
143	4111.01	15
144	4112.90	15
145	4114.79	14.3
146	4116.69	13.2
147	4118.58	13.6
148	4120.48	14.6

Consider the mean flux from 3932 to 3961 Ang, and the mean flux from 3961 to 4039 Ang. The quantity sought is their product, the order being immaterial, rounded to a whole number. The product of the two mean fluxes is 213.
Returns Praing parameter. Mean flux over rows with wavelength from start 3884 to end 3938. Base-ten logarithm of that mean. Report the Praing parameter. 1.19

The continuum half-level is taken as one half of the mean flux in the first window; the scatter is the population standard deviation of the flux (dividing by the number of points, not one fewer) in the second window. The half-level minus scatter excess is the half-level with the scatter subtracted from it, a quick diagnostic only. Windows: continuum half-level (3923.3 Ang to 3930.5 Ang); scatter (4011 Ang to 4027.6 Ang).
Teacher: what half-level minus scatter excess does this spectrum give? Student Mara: 7.0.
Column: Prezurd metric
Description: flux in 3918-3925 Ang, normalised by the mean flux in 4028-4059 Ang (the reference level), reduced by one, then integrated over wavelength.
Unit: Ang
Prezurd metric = 0.17 Ang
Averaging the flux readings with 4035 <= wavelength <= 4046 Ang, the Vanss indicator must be 13.9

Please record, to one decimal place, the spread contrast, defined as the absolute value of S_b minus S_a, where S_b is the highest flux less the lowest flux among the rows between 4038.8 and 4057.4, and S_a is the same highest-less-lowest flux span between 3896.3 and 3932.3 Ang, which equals 1.6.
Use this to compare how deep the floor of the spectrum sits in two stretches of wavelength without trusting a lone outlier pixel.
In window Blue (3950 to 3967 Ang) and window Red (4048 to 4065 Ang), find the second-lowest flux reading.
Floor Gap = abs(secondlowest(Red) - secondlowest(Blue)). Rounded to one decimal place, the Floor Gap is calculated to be 1.0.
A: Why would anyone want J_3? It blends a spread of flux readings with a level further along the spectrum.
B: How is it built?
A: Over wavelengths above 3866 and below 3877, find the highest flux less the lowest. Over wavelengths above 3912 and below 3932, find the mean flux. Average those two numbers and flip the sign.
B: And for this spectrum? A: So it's -10.5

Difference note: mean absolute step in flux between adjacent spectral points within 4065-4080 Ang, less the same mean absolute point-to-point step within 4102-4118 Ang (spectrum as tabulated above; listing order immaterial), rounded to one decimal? -0.3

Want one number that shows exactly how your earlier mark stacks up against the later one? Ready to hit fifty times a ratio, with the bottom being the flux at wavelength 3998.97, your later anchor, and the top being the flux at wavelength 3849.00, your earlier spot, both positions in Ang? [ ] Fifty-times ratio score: 58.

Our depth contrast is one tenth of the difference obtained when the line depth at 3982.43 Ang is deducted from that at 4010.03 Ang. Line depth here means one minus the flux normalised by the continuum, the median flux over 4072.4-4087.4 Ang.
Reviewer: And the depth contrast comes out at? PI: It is -0.003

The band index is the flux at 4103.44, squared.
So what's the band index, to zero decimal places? 231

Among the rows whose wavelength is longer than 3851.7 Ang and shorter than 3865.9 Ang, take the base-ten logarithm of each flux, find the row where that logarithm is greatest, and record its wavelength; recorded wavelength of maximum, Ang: 3863.21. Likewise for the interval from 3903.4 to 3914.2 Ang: 3909.74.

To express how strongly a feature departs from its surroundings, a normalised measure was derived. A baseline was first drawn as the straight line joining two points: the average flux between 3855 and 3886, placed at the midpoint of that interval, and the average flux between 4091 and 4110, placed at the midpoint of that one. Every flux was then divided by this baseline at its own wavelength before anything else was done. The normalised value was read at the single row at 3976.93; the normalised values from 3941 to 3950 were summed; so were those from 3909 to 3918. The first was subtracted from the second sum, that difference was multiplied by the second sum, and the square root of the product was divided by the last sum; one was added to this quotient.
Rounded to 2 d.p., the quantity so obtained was 1.92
